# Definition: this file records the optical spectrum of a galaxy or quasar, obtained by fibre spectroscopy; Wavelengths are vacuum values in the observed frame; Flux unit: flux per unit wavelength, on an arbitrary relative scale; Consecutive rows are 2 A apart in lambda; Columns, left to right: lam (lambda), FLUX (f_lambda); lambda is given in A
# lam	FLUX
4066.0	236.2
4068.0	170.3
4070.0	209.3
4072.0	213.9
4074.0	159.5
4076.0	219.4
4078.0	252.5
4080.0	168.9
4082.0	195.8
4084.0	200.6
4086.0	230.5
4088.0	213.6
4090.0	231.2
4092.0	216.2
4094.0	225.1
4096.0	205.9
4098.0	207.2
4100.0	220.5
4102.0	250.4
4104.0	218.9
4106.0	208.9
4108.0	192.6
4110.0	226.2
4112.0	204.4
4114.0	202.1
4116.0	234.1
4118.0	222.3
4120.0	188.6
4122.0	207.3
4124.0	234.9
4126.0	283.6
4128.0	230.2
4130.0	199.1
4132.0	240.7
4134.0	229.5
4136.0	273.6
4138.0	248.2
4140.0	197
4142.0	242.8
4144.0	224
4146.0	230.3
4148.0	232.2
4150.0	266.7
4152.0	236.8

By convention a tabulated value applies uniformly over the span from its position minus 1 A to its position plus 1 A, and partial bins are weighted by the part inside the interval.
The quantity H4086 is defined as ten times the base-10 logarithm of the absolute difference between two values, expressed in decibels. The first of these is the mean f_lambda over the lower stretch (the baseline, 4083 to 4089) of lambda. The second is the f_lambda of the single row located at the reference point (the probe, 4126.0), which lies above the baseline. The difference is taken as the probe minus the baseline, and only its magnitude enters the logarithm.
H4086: 18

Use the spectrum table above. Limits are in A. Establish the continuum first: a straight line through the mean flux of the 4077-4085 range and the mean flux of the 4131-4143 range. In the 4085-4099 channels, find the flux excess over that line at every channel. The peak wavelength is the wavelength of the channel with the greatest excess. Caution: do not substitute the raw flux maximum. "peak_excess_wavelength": 4086.0 A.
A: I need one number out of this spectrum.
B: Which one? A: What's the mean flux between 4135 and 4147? 236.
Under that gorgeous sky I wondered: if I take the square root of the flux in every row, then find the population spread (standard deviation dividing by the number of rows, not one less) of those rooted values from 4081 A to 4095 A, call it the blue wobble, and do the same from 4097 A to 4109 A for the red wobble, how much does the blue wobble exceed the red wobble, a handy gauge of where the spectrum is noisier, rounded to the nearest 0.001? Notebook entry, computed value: -0.152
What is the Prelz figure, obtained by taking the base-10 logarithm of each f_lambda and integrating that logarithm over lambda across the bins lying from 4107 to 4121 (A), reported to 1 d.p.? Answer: 32.5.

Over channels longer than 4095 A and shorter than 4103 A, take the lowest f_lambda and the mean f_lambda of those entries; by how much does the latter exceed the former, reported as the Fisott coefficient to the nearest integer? 15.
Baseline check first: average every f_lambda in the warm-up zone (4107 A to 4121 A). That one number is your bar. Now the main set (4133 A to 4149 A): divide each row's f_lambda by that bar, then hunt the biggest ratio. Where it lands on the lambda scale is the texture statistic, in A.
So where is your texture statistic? 4136.0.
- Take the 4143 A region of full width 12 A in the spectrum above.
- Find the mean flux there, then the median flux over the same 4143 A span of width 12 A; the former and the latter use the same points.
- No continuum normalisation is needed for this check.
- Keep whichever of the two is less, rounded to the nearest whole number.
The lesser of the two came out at 229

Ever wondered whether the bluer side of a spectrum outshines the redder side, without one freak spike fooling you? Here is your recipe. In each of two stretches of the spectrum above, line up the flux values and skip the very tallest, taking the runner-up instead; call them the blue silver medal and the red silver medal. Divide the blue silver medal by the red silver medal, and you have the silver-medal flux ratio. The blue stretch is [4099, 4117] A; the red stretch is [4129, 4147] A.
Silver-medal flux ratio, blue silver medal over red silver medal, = 0.943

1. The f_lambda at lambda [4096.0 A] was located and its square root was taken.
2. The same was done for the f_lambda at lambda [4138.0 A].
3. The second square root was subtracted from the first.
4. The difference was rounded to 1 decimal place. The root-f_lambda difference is -1.4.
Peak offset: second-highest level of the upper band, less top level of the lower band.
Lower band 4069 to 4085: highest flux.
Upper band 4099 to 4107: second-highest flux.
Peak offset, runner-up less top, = -32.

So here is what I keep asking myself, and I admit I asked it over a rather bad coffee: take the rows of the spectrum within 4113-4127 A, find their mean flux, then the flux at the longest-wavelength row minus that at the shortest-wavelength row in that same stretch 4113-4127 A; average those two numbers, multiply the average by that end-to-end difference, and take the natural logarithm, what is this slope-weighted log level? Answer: 9.4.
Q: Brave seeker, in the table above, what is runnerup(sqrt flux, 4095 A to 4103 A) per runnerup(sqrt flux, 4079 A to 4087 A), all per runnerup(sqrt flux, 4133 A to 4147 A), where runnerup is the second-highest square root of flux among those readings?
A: 0.0665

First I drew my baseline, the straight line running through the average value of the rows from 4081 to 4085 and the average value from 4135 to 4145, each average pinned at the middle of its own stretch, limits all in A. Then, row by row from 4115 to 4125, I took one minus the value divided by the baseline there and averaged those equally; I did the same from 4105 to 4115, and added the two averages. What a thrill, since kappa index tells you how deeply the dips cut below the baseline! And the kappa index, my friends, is 0.072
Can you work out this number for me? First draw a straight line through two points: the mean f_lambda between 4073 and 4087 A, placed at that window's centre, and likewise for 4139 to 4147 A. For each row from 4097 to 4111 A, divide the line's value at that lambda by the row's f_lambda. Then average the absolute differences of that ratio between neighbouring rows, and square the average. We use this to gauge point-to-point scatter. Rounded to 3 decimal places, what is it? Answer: 0.010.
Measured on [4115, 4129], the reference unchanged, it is 0.017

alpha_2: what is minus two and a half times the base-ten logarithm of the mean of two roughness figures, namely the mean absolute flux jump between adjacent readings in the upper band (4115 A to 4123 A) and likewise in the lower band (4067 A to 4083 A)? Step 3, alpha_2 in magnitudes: -3.8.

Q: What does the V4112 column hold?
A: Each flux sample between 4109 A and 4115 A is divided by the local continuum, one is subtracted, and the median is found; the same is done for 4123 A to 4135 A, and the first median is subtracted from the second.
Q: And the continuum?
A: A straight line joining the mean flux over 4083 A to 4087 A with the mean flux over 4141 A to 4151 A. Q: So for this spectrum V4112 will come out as 0.10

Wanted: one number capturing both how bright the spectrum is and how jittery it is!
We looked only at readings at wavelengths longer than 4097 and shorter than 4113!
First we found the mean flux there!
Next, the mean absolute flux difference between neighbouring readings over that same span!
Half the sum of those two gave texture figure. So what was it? 119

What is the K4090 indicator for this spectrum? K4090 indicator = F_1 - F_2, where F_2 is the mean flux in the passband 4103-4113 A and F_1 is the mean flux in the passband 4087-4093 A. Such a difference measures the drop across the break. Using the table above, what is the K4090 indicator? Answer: 10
